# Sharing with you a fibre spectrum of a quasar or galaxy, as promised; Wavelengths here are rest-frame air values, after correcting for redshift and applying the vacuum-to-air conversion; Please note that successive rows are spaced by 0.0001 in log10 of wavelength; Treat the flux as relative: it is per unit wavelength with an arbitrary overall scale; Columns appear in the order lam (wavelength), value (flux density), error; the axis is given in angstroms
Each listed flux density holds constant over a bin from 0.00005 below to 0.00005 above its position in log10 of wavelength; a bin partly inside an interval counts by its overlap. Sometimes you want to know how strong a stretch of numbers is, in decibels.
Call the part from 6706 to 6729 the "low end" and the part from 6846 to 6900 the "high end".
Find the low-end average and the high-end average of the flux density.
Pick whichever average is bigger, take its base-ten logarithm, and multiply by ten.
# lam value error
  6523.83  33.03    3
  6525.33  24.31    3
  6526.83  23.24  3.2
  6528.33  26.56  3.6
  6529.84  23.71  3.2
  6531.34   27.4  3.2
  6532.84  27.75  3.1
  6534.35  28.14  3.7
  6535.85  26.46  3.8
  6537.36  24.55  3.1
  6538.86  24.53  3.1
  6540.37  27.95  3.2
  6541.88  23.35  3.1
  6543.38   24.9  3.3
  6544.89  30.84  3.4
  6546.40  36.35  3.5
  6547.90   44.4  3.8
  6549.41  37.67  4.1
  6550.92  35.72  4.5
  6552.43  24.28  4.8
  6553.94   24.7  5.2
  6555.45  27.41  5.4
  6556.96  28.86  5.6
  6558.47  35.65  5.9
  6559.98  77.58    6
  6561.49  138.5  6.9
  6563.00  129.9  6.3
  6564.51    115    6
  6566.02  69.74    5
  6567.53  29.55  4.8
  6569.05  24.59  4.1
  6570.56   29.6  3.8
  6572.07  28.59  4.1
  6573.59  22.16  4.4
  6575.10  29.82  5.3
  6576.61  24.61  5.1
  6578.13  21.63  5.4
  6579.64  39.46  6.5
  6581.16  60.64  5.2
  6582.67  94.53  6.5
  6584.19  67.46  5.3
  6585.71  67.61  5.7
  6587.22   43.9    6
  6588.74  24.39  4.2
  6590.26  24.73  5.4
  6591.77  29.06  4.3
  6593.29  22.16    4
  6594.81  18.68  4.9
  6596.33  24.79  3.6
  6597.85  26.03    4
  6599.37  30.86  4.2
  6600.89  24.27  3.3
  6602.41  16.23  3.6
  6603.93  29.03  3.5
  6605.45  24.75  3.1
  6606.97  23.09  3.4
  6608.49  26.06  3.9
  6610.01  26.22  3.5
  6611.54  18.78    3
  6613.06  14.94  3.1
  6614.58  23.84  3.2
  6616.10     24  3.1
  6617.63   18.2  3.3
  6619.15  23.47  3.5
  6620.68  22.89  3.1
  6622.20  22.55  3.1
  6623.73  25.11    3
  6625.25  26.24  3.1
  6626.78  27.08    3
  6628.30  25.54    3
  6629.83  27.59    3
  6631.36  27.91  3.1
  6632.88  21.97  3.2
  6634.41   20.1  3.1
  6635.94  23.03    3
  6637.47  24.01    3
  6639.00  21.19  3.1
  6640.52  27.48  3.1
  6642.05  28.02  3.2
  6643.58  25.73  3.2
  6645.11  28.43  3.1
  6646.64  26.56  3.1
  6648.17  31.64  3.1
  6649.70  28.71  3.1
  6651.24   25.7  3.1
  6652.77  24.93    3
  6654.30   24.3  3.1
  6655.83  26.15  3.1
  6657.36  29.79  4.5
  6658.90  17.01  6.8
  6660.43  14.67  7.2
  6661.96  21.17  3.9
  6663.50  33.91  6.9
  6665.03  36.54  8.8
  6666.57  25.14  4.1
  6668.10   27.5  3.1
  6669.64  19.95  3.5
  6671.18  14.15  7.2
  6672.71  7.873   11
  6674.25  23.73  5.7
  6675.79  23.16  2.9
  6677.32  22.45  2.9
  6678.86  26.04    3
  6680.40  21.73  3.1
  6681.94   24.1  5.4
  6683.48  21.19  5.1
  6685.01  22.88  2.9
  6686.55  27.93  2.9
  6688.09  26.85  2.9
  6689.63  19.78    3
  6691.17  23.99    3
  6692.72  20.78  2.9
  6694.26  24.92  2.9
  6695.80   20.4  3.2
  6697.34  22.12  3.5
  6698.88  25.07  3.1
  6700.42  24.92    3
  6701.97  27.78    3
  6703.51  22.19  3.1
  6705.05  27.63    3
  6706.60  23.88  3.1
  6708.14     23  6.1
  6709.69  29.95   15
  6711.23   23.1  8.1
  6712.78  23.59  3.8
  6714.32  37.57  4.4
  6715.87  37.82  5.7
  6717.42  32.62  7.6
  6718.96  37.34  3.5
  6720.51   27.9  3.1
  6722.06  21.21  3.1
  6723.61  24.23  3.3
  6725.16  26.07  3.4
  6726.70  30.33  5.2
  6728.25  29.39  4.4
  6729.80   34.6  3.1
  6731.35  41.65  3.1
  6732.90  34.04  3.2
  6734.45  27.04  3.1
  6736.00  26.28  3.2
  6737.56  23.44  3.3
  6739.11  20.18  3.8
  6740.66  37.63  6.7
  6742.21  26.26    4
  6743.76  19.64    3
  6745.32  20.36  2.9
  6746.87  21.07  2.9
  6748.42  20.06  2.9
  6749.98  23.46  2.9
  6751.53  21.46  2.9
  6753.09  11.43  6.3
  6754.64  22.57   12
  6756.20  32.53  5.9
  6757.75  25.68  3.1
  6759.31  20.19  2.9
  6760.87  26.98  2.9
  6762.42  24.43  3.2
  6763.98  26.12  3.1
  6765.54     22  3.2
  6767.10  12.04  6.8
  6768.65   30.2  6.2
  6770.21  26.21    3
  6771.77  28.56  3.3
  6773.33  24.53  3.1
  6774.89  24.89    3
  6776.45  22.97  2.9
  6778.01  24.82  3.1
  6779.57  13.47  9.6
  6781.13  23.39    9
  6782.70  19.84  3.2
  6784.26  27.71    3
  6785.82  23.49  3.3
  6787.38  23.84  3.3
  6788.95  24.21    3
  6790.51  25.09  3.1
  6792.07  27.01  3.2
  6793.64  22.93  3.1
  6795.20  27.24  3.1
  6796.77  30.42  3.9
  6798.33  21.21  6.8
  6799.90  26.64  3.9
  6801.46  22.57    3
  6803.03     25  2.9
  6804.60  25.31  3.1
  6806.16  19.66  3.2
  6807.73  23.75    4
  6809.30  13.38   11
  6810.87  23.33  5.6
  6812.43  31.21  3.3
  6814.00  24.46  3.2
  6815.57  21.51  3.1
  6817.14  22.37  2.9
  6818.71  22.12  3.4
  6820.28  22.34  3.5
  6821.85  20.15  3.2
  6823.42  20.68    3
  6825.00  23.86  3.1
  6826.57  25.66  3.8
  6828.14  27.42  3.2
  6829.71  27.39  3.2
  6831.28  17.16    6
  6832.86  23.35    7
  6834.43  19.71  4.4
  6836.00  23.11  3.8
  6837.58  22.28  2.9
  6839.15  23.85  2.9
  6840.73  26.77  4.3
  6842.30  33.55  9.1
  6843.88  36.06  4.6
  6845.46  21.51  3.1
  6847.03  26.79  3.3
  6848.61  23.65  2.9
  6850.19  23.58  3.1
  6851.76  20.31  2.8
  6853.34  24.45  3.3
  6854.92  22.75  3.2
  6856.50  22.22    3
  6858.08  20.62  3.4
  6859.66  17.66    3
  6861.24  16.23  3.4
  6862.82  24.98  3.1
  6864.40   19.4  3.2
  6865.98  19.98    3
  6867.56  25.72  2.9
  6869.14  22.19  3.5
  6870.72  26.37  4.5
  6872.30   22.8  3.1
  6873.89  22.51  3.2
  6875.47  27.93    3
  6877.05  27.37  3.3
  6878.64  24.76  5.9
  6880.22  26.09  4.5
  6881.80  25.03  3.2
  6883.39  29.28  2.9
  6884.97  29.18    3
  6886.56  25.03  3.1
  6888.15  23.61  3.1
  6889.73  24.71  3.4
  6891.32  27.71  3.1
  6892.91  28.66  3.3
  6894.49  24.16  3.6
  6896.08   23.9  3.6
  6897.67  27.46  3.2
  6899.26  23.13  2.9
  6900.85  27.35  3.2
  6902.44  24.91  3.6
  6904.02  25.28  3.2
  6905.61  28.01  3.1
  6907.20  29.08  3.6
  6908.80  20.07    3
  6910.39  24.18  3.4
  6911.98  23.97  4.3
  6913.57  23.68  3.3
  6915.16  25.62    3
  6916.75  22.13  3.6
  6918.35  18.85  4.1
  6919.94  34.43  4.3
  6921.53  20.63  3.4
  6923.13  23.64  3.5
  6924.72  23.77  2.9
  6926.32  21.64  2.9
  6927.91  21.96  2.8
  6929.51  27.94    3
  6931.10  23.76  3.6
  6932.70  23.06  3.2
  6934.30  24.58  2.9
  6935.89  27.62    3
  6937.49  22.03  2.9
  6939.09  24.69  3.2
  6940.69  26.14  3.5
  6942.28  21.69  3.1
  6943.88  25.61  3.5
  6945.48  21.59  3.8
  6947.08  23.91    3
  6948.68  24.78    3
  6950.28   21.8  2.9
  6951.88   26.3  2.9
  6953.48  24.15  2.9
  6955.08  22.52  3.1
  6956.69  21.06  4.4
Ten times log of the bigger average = 14.6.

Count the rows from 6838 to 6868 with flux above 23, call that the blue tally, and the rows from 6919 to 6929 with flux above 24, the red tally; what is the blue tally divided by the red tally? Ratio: 10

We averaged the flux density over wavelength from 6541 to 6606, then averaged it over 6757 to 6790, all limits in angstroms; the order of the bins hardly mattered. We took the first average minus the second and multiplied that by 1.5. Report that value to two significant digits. 27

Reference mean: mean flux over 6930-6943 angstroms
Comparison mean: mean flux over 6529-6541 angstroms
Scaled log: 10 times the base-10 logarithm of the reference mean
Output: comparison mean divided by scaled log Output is 1.90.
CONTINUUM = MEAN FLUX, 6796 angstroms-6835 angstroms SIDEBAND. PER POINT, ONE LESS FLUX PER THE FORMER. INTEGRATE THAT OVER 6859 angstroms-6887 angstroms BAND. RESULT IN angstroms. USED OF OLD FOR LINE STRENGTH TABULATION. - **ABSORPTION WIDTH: -1.0 angstroms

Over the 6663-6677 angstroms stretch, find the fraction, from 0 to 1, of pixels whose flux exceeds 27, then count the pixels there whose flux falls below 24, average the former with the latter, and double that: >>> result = 5.3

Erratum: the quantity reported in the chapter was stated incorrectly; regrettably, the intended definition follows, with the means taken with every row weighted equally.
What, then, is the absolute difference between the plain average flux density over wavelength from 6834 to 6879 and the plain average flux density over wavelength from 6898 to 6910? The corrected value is 2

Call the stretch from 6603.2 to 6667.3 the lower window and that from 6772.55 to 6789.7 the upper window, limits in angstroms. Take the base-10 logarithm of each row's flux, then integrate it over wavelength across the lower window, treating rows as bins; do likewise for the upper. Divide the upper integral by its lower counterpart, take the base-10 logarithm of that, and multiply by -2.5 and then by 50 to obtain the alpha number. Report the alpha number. 73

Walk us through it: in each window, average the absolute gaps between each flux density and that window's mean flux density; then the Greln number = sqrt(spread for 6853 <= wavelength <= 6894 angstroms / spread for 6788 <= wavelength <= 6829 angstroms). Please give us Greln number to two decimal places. 1.02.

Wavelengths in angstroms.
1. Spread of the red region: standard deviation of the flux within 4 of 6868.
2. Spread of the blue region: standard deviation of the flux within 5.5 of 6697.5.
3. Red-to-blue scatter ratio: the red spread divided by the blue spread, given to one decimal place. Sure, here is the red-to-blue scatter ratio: 1.2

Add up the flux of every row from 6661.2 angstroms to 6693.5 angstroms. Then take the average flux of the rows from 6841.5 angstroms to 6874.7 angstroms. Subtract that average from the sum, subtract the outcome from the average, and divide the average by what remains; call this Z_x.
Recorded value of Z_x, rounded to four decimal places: -0.0529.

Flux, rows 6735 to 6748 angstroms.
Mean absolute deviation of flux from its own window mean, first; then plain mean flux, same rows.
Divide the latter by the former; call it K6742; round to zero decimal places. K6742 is 6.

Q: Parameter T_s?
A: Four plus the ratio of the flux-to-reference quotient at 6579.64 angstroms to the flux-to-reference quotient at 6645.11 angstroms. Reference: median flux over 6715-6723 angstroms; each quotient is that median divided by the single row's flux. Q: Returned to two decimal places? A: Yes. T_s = 4.72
